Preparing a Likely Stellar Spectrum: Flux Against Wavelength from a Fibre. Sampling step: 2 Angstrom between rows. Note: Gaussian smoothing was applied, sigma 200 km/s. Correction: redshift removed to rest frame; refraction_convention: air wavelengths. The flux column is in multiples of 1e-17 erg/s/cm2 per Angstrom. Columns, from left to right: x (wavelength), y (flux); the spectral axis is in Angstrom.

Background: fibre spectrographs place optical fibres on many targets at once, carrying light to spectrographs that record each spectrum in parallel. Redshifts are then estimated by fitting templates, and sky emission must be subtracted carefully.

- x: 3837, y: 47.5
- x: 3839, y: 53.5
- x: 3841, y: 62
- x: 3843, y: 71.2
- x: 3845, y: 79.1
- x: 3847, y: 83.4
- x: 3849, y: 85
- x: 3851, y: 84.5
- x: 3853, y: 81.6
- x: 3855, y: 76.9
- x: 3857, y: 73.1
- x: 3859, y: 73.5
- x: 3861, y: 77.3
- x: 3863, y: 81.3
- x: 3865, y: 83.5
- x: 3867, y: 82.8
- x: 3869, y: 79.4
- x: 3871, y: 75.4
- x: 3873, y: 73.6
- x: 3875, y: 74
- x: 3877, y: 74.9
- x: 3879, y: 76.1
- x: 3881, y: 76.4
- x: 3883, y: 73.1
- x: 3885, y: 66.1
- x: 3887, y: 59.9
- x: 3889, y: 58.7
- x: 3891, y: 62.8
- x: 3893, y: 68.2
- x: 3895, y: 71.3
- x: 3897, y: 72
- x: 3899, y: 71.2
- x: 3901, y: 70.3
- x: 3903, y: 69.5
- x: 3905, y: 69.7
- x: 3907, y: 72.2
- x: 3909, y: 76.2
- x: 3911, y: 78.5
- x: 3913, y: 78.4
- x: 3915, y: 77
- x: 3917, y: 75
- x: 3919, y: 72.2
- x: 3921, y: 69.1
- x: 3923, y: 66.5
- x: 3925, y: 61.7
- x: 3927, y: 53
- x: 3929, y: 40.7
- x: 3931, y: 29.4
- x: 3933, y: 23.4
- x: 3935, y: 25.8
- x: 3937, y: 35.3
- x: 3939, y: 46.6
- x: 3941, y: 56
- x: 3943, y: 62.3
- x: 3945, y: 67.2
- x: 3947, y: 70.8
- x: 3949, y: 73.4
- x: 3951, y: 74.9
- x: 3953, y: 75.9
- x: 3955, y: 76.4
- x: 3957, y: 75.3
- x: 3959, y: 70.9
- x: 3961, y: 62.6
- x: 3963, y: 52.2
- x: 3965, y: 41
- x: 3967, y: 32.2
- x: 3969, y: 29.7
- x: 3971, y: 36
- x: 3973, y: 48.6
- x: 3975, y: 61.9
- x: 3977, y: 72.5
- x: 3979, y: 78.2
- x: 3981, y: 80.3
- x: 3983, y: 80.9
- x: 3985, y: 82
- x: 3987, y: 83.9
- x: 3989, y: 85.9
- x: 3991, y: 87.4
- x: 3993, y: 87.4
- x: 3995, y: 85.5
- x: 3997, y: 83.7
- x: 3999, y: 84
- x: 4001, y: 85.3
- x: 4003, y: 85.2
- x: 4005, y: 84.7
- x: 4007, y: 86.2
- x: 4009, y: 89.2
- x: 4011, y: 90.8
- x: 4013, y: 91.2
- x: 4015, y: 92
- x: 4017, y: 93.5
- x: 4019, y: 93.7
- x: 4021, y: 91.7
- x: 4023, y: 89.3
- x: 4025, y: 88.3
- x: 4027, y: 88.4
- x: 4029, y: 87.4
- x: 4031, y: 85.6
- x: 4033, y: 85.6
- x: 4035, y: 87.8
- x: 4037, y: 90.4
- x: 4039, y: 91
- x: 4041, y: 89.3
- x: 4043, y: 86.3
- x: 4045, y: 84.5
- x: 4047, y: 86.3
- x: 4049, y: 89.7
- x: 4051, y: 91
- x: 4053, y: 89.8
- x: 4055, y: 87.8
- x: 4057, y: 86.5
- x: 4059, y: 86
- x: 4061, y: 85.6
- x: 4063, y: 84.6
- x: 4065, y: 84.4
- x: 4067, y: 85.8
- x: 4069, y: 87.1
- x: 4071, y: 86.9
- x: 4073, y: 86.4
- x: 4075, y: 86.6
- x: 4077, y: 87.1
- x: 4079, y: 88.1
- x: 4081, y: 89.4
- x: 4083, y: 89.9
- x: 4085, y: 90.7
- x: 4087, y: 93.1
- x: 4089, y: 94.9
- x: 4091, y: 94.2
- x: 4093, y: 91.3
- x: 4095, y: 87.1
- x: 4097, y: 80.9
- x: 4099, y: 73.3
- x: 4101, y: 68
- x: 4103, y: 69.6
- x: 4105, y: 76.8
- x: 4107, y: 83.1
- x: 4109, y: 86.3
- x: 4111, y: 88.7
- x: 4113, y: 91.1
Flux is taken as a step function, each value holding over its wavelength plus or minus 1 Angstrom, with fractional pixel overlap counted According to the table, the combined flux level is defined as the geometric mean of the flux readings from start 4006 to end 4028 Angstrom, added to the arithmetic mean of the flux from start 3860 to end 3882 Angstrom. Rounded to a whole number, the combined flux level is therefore 168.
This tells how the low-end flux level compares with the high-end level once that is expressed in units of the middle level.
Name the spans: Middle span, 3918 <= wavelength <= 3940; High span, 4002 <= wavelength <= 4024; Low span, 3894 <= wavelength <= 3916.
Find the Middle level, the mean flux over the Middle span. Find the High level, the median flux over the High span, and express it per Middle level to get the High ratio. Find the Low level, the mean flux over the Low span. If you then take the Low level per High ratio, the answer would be 38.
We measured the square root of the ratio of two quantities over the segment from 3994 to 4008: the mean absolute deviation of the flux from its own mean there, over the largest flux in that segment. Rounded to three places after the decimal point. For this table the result 0.090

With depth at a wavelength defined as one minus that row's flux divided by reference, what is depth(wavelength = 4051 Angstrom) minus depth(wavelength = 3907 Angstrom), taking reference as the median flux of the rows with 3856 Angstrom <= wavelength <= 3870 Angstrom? -0.237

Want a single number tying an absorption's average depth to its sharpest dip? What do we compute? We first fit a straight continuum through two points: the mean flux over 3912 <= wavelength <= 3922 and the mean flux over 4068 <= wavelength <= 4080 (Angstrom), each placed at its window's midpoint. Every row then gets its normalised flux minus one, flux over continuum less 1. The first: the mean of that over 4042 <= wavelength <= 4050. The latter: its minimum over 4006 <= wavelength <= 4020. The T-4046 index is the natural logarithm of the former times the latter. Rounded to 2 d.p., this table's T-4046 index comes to -6.66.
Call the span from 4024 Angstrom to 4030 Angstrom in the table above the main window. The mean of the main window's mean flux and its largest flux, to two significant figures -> 88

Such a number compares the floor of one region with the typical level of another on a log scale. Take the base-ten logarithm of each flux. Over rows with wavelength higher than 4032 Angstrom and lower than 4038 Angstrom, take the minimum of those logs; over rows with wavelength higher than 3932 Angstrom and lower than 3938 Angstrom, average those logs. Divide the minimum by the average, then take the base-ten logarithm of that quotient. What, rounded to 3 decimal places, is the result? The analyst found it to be 0.127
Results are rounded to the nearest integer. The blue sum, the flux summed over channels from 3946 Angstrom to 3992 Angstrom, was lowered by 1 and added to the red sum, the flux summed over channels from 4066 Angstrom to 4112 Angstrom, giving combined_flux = 3497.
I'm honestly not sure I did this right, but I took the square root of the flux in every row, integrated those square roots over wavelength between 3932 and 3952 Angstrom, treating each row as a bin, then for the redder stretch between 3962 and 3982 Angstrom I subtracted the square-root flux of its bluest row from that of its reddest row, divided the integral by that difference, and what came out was 83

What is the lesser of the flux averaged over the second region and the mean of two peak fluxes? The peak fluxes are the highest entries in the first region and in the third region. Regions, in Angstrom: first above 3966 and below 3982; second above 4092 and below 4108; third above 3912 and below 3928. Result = 79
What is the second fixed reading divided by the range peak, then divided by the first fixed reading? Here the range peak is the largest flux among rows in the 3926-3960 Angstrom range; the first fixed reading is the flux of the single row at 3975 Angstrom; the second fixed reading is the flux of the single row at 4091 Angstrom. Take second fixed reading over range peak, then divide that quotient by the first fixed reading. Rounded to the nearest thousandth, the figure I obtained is 0.020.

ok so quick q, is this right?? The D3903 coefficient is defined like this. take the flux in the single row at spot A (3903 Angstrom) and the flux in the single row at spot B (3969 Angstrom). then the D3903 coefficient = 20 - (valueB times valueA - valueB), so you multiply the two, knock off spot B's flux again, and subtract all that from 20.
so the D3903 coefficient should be -2014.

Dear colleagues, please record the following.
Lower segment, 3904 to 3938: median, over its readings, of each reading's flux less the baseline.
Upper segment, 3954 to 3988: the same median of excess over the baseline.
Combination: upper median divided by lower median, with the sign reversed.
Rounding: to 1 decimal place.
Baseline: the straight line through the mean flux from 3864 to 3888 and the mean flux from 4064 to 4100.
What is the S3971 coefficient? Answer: -1.1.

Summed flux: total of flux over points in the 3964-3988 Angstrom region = 727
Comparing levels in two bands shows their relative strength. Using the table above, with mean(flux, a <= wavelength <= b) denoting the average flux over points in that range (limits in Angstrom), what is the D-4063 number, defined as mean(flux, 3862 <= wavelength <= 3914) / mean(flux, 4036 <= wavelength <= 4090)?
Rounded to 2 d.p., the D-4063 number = 0.83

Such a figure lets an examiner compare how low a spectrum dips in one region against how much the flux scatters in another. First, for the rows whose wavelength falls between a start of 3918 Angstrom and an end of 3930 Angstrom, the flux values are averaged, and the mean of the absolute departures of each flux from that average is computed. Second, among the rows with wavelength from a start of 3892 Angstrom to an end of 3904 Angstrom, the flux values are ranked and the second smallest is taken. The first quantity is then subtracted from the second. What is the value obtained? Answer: 60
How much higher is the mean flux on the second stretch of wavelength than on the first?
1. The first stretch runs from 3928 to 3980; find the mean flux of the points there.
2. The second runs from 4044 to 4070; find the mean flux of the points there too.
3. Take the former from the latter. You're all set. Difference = 32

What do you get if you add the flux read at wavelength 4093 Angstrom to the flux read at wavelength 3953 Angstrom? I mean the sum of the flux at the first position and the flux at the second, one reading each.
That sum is 167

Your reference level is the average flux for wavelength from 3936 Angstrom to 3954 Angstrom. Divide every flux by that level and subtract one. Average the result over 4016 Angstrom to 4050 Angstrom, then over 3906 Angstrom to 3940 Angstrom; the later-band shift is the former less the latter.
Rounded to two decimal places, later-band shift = 0.50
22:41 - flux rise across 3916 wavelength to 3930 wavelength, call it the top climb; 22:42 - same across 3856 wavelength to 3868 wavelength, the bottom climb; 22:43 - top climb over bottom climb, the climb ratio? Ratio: -3.5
